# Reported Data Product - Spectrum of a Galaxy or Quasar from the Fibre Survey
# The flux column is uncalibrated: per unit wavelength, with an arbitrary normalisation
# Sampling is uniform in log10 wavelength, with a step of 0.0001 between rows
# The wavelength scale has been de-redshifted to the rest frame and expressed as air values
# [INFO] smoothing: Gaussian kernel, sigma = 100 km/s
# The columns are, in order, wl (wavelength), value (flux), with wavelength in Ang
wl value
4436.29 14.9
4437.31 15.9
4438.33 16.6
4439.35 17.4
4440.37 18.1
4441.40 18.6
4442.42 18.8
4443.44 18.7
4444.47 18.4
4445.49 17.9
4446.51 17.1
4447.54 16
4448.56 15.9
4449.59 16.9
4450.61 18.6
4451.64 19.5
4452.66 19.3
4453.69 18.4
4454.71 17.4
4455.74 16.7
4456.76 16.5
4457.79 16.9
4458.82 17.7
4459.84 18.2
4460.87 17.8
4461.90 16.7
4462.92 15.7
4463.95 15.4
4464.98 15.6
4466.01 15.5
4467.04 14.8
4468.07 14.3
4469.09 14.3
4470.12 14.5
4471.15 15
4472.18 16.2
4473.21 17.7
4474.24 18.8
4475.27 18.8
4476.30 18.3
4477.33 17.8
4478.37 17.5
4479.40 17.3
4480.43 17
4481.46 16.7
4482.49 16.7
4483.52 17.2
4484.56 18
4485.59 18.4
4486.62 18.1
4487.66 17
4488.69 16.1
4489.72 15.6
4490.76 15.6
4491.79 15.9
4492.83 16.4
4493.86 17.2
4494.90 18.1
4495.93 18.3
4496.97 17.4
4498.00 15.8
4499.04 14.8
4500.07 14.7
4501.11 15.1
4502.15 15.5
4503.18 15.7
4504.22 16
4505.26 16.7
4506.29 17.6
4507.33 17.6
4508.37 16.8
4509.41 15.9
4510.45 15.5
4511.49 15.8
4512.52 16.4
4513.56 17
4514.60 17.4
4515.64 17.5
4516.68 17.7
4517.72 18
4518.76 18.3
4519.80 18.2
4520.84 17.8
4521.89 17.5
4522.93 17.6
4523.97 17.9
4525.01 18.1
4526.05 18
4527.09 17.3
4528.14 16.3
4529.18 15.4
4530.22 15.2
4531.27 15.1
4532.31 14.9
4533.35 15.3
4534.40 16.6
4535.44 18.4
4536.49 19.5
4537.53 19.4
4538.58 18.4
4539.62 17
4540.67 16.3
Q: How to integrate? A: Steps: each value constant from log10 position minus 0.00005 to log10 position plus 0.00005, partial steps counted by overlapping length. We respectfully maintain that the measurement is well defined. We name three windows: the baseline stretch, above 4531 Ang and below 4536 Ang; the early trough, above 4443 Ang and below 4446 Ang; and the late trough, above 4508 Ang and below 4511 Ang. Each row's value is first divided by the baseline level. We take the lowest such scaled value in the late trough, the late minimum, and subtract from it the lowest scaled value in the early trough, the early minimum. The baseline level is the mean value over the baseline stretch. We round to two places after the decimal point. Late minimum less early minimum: -0.15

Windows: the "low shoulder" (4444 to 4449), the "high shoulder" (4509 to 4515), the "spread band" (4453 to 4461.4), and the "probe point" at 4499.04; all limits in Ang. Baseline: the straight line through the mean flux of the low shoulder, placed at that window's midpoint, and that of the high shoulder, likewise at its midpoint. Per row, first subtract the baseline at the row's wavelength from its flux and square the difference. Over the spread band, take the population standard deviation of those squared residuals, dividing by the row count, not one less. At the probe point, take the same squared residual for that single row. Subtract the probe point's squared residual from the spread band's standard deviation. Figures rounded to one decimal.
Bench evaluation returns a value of -2.1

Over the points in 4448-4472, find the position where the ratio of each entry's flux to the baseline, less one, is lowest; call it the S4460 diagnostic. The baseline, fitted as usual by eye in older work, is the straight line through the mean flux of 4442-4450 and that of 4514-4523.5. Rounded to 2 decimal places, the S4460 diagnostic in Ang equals 4469.09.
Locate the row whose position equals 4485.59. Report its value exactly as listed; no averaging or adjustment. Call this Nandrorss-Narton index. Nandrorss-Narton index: 18.4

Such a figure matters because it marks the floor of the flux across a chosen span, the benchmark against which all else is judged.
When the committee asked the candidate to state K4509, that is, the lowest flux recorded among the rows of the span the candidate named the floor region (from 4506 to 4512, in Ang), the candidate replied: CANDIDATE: 15.5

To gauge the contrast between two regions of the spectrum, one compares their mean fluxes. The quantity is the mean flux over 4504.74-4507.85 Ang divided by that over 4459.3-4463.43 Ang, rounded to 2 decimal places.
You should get 1.01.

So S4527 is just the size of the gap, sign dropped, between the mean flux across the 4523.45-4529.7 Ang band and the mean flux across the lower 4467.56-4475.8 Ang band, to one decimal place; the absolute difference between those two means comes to 1.0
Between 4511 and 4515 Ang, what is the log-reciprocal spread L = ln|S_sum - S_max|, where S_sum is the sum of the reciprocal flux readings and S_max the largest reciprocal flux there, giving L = -1.73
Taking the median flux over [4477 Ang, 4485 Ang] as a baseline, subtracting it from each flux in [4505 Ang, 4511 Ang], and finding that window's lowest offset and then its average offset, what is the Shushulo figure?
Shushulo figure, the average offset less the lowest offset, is 1.2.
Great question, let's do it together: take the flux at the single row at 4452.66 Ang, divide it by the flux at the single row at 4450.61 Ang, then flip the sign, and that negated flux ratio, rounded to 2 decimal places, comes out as -1.04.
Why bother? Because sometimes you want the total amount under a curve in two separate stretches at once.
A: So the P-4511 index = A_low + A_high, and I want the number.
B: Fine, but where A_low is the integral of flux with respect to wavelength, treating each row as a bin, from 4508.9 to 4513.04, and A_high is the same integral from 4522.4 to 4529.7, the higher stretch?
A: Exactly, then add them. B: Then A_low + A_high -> 192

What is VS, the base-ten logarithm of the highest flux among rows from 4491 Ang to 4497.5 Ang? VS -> 1.26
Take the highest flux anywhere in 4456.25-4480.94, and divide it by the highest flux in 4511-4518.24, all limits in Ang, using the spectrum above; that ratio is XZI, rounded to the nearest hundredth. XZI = 1.04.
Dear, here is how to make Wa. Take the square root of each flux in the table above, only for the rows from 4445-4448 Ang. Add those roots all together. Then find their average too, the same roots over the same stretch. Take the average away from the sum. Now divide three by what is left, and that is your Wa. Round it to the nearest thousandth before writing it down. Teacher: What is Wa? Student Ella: 0.364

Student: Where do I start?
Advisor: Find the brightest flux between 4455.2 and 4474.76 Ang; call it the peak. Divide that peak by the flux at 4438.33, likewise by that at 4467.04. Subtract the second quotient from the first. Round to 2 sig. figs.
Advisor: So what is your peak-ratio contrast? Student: -0.14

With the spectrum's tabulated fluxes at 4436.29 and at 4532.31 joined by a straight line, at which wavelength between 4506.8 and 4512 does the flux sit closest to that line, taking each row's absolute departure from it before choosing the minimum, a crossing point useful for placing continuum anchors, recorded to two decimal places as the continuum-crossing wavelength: 4510.45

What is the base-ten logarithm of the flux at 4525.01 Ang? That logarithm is 1.26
